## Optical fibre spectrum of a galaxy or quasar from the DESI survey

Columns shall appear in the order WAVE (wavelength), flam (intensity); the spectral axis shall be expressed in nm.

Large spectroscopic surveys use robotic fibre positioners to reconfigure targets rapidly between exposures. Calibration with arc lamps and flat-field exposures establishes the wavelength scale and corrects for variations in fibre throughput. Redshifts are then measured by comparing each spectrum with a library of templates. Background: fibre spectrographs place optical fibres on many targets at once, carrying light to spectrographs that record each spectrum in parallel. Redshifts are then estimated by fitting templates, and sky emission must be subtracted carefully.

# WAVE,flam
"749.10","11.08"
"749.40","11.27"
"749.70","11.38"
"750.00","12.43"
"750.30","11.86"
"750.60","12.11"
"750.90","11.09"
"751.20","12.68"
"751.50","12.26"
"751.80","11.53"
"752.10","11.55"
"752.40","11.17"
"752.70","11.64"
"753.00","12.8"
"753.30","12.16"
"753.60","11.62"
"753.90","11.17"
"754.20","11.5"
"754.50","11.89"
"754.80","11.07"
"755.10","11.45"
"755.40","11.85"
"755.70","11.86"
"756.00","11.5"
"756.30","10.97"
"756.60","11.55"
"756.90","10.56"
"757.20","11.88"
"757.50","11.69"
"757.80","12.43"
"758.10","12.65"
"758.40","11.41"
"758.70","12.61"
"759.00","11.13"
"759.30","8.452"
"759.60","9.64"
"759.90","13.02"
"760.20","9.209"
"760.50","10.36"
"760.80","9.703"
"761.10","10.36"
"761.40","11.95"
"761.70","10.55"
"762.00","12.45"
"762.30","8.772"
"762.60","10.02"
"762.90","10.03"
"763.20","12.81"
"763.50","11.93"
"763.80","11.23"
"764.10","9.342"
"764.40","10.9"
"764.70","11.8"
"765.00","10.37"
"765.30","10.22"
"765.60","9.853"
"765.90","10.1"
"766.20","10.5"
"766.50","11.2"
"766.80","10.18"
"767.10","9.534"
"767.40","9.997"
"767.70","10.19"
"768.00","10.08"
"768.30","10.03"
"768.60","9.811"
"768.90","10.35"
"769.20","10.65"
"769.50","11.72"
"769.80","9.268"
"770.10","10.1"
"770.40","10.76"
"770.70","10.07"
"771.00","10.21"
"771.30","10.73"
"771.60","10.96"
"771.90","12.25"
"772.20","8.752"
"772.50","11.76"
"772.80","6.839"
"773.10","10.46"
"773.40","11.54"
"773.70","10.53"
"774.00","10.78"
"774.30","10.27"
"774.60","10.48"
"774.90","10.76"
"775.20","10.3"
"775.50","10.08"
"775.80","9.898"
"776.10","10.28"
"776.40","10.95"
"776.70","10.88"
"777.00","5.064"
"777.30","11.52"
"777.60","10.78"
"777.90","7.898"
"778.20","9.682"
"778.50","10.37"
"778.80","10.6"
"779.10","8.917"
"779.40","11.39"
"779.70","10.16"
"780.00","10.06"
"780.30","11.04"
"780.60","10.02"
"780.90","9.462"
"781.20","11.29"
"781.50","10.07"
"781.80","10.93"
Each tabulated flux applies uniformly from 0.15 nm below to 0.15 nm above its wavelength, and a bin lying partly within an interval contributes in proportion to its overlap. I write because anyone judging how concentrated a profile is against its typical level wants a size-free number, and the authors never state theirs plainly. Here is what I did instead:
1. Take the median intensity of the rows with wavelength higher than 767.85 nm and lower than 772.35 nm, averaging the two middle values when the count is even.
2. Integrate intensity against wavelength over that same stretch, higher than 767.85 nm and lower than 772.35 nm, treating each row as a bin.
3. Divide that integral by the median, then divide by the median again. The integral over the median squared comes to 0.448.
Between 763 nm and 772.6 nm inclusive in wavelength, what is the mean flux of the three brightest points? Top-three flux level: 12.3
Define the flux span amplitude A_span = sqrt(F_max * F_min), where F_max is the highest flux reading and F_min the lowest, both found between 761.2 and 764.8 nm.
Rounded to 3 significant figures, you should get 10.6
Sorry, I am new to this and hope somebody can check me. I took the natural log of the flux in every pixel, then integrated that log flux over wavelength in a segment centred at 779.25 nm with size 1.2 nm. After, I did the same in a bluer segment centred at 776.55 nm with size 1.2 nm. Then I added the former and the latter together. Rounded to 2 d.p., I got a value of 5.41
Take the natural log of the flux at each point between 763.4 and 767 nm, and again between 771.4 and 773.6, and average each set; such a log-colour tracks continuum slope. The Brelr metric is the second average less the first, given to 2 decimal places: -0.04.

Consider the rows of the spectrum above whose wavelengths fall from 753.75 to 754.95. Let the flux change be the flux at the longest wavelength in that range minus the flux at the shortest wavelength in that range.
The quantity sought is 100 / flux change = -1000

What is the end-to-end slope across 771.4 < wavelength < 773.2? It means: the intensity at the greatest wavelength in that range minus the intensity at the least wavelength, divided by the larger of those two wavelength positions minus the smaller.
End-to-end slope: -0.3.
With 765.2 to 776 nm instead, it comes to 0.0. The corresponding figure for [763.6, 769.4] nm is -0.1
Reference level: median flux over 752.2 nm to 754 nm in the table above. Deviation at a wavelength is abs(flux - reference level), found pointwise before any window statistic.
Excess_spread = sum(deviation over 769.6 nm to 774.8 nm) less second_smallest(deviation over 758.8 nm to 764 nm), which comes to 23.1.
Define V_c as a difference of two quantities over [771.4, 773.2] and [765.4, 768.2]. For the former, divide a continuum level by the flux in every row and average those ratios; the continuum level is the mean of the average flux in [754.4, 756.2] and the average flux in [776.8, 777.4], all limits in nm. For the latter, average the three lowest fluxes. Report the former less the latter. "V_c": -8.78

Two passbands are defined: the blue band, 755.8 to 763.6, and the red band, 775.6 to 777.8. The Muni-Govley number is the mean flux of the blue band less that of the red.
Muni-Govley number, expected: 1.2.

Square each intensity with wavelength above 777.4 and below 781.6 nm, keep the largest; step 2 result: 130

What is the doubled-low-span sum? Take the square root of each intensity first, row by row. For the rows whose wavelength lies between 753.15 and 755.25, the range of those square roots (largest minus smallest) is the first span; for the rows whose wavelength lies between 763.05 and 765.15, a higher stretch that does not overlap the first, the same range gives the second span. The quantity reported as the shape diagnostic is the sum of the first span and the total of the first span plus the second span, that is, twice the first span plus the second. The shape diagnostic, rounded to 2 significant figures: 0.84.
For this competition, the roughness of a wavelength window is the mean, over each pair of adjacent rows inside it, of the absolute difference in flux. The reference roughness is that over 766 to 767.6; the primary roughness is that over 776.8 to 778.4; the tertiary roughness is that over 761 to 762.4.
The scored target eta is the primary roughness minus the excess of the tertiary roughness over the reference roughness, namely 1.5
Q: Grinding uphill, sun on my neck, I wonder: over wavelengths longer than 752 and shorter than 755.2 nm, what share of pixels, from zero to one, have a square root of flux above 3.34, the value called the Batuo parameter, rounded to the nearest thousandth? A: 0.909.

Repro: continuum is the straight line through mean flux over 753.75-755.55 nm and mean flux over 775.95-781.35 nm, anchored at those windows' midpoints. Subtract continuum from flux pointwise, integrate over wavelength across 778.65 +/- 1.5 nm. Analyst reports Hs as 0.35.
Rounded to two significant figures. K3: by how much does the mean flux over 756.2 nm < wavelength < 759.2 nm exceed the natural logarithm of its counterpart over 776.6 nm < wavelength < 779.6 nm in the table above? 9.4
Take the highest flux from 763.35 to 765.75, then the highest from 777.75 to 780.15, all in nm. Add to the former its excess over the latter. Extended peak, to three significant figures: 12.5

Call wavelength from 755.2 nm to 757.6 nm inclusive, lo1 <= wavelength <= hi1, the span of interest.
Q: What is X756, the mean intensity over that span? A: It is 11.5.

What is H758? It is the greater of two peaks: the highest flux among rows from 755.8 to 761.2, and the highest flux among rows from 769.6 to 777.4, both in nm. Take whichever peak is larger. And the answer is 13.0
